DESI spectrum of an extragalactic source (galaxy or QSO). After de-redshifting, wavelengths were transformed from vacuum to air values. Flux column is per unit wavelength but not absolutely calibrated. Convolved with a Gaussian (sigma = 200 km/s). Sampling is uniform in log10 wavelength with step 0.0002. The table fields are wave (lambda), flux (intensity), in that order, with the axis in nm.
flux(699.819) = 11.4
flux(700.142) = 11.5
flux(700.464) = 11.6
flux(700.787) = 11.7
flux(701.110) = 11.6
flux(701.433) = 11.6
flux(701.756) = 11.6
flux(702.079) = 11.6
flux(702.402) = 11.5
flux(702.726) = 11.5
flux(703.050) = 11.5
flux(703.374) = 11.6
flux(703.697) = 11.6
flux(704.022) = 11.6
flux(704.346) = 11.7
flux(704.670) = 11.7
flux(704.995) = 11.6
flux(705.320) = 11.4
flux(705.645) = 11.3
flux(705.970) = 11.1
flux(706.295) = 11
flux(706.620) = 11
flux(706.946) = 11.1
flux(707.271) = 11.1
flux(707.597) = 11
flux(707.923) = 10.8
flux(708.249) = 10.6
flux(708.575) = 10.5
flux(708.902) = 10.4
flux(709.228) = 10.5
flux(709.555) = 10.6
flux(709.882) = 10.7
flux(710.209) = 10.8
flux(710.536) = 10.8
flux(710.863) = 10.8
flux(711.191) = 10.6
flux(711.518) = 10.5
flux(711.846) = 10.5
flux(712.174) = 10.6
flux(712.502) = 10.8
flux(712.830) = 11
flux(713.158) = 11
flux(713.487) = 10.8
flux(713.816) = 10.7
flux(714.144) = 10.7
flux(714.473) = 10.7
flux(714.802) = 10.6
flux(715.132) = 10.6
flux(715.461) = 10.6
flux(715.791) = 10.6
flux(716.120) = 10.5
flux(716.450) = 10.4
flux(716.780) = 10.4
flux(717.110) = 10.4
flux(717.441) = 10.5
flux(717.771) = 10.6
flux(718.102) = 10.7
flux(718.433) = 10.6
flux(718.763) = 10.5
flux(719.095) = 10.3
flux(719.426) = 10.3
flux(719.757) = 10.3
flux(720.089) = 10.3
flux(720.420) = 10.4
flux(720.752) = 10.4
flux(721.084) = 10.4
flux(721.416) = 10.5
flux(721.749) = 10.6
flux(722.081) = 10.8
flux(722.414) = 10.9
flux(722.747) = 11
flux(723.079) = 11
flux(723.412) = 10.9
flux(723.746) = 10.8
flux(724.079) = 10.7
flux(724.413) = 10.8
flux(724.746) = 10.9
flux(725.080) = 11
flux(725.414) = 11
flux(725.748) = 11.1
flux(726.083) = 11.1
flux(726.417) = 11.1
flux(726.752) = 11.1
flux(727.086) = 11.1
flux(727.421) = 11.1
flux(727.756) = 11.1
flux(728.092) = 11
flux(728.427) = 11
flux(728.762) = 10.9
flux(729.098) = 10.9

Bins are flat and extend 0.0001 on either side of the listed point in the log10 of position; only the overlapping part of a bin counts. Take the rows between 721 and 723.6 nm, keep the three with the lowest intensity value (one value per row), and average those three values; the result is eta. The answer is 10.5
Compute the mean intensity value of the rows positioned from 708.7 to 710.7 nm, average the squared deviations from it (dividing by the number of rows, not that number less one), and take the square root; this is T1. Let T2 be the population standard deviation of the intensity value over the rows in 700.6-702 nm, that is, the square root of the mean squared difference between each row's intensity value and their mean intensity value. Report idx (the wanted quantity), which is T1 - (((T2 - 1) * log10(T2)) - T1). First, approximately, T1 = 0.15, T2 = 0.043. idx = -1.01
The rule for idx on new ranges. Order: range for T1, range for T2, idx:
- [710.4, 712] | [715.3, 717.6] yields -0.72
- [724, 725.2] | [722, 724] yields -0.78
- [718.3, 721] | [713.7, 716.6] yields -0.72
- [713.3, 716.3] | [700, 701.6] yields -0.96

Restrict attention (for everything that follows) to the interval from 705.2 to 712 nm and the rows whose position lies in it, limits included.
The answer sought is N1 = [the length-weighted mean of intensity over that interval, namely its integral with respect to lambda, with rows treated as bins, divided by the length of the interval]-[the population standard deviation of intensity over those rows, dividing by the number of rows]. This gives 10.5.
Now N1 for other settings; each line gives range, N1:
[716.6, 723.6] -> 10.3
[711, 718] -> 10.5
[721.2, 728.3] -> 10.8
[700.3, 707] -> 11.3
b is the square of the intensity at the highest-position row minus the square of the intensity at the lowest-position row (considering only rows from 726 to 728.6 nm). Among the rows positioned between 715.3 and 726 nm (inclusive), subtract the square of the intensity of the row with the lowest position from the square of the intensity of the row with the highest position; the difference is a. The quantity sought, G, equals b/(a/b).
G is 0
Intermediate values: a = 11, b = -2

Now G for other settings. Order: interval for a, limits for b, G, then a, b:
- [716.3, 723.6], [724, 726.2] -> 7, 11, 9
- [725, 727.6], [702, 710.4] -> 145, 2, -18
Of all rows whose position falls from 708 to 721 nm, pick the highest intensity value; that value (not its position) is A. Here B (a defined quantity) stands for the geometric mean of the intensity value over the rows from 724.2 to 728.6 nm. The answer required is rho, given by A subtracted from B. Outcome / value 0.03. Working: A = 11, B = 11.0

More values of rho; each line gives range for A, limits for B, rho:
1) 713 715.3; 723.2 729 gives -0.02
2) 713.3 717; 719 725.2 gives -0.16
